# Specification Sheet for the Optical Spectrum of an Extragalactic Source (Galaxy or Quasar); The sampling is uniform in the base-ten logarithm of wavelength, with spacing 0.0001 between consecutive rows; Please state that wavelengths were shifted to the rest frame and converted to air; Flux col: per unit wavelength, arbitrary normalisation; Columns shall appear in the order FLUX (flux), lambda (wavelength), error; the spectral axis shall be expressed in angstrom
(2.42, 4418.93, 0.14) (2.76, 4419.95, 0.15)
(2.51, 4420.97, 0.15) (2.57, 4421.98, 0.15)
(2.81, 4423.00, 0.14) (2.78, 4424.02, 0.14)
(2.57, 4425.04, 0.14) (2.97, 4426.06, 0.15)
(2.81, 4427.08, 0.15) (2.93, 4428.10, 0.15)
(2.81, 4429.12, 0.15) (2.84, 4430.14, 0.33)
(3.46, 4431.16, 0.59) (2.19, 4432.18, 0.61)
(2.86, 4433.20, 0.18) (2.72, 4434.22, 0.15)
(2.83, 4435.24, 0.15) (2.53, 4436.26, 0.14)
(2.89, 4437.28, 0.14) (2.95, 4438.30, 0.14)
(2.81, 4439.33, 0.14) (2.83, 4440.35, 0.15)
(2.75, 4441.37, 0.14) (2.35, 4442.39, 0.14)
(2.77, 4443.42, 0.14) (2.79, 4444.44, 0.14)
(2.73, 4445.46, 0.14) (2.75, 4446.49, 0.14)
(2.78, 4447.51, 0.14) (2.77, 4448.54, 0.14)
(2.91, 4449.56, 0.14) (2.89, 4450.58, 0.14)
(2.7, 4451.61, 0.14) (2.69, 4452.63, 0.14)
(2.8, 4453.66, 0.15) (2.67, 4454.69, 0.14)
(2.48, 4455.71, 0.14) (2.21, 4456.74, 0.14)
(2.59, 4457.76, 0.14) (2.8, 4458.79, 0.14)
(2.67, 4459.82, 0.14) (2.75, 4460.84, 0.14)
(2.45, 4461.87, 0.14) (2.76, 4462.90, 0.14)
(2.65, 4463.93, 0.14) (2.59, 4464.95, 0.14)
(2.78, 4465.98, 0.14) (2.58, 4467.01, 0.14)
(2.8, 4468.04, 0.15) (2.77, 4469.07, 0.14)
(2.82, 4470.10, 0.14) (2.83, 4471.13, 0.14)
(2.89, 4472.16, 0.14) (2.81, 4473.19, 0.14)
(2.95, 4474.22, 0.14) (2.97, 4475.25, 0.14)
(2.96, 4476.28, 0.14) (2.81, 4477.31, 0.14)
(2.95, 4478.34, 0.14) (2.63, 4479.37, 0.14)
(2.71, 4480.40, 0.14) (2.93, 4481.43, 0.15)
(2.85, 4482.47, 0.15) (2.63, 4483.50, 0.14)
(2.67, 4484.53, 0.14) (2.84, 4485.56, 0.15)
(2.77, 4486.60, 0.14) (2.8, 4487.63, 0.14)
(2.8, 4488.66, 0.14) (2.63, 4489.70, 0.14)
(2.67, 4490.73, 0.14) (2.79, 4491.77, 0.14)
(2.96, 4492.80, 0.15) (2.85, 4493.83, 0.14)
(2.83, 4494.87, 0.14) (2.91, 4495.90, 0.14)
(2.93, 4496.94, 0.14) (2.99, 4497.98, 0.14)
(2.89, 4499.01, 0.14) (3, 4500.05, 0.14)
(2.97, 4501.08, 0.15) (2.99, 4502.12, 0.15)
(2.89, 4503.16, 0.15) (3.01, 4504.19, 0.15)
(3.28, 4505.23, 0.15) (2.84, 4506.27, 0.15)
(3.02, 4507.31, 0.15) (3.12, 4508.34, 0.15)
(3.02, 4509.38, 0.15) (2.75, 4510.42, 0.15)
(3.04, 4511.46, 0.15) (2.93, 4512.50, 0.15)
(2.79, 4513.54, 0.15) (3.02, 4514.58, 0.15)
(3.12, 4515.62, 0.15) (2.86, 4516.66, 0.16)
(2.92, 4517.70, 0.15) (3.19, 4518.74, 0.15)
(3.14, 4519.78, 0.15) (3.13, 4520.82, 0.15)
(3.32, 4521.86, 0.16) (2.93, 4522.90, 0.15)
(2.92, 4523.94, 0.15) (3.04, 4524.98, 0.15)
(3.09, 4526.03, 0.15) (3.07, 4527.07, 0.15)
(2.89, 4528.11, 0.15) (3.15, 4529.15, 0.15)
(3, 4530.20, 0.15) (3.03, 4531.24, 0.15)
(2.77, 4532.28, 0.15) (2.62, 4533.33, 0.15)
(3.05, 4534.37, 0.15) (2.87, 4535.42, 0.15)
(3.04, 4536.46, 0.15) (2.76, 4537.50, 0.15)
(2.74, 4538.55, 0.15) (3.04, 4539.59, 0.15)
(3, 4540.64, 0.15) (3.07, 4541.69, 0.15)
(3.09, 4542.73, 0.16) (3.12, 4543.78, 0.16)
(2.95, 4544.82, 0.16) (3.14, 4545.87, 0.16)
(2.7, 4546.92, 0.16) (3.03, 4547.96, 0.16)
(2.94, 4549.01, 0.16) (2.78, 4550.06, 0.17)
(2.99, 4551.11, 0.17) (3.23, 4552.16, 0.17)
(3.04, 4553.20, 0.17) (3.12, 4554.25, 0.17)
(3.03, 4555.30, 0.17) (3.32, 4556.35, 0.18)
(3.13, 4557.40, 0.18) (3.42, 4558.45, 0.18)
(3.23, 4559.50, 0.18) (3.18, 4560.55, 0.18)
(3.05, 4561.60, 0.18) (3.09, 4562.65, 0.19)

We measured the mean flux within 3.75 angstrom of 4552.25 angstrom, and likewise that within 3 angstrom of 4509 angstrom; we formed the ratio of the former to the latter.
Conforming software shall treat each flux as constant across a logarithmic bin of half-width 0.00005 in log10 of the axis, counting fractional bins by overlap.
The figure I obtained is 1.02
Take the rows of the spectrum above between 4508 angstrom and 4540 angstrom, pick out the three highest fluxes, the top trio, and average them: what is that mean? 3.22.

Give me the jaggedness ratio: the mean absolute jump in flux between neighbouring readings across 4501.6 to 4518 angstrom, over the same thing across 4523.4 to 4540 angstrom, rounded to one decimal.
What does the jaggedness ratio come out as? 1.1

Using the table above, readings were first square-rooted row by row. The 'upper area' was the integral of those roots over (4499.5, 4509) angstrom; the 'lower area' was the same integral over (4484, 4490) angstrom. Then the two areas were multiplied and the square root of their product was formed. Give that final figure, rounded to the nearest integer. 13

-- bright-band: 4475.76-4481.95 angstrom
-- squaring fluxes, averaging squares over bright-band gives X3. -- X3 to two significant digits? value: 8.0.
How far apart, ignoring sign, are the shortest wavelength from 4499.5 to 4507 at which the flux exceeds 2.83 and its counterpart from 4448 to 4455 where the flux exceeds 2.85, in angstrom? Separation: 50.5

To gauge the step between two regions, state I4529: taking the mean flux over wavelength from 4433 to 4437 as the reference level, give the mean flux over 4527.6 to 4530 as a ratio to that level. 1.10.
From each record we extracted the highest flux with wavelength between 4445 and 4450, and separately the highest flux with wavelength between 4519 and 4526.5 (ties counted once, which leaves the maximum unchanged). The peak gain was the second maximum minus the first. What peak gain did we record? 0.41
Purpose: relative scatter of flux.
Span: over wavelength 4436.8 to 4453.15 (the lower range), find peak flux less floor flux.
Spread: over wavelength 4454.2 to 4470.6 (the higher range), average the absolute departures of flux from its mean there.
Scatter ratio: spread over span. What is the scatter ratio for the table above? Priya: 0.206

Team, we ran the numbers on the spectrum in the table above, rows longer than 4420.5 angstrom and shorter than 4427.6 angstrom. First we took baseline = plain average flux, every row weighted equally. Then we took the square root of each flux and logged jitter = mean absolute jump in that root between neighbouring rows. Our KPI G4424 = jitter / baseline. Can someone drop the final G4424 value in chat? 0.020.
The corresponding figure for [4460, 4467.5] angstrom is 0.023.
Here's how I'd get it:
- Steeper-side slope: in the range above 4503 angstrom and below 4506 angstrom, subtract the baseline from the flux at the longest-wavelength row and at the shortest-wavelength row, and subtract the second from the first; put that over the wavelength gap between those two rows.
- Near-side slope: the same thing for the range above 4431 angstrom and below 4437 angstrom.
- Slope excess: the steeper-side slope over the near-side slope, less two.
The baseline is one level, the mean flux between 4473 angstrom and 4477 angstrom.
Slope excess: -3.0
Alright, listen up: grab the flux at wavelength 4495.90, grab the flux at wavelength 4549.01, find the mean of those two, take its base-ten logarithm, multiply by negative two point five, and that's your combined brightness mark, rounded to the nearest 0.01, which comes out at -1.17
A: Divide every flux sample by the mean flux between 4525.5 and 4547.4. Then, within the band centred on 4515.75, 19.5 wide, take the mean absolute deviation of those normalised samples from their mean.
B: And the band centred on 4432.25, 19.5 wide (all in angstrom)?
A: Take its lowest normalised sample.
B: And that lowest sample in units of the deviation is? 18.9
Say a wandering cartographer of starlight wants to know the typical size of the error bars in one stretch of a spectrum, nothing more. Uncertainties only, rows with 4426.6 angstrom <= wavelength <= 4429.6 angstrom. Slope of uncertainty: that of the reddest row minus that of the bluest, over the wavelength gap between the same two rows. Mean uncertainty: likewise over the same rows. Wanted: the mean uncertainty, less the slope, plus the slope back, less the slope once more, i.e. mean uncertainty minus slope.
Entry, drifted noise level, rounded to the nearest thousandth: 0.150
